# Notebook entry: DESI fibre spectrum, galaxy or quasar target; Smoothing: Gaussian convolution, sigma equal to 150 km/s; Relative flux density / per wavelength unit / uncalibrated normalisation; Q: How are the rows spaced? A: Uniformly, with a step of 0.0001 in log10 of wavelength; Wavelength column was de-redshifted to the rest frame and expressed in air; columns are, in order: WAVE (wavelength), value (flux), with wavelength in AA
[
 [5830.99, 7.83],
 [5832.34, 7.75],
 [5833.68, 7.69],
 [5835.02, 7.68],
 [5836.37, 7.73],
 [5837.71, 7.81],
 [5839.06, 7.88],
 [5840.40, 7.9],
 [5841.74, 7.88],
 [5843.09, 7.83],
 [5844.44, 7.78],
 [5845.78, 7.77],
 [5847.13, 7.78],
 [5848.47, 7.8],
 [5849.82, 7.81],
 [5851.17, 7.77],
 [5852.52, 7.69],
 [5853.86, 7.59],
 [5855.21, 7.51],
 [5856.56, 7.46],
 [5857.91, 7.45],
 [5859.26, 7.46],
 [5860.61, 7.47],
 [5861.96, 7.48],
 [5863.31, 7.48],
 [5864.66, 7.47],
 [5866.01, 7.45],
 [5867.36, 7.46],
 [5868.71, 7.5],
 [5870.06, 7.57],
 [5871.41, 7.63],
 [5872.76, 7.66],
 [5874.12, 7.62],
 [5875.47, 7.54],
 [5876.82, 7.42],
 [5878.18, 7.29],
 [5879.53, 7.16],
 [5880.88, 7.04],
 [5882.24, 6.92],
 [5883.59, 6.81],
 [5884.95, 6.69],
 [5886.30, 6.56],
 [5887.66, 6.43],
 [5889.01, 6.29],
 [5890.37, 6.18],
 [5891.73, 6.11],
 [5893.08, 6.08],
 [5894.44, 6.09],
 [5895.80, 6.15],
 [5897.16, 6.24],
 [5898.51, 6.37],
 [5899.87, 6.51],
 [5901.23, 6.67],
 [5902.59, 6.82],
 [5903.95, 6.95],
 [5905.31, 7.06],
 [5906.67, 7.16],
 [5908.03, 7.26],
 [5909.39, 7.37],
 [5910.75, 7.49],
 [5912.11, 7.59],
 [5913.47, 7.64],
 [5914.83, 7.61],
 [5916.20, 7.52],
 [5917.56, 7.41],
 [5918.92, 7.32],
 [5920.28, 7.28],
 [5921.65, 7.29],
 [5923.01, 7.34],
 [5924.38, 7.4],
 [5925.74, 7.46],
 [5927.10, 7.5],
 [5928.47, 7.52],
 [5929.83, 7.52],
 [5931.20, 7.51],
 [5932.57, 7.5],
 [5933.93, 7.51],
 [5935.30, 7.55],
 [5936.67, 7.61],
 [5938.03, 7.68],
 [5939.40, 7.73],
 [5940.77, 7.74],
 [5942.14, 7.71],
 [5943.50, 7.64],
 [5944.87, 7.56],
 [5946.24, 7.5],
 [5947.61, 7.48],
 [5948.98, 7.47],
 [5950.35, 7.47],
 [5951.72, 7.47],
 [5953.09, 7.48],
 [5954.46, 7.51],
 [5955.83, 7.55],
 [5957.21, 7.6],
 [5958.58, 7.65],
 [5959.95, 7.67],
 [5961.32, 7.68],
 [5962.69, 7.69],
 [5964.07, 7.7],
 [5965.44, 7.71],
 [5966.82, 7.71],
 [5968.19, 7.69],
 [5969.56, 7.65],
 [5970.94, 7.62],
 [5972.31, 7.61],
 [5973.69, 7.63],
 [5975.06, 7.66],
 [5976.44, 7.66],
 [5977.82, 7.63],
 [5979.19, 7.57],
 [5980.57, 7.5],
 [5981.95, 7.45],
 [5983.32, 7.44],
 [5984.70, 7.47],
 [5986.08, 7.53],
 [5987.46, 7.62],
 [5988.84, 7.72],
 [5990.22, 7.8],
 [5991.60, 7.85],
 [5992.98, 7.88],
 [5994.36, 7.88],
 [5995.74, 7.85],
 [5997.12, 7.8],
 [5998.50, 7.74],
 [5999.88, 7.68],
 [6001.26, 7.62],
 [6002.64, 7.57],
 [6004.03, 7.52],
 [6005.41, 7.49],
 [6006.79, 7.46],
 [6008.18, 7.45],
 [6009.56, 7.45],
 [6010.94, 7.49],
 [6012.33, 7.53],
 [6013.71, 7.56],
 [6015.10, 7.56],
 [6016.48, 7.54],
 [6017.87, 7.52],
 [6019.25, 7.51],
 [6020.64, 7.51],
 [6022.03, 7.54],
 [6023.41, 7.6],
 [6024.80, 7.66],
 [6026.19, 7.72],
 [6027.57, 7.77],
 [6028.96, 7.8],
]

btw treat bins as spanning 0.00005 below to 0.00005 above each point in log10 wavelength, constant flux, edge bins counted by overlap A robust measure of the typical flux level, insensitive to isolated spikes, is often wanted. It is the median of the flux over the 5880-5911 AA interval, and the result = 6.67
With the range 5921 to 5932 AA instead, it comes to 7.48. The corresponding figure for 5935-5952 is 7.56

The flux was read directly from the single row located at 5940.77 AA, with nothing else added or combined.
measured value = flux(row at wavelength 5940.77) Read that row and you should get 7.74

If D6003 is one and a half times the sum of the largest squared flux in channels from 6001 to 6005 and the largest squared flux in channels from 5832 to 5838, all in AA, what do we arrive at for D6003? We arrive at 178.6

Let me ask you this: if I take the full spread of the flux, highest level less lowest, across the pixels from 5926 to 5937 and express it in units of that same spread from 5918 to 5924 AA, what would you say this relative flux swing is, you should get 1.8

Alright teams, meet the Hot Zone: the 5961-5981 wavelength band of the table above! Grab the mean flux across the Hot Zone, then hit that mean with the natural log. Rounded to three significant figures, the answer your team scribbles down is 2.03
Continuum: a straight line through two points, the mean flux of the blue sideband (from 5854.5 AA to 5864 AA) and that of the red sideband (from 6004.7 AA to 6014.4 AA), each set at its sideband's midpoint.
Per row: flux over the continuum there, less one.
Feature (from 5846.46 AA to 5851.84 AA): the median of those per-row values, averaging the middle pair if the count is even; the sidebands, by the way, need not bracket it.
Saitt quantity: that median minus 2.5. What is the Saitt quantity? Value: -2.46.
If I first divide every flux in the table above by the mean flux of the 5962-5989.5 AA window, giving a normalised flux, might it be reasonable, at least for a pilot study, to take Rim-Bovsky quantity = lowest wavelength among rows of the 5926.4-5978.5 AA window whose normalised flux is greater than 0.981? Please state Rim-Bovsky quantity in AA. 5927.10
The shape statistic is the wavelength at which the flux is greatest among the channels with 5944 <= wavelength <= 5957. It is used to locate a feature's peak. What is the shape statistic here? 5944.87 AA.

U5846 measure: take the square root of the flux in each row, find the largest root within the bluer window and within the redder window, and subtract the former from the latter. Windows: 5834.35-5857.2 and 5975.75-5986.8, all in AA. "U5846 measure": -0.04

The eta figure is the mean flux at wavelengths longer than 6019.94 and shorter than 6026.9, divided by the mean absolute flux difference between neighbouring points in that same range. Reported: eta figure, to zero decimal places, 145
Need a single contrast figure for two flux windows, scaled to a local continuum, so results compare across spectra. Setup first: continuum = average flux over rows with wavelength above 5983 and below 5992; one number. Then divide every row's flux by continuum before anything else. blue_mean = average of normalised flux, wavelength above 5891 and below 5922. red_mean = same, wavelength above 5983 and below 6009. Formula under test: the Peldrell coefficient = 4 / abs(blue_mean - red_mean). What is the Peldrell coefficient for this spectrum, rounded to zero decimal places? 44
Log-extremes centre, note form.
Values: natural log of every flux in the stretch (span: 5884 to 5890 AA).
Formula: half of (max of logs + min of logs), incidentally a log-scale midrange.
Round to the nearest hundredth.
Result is 1.87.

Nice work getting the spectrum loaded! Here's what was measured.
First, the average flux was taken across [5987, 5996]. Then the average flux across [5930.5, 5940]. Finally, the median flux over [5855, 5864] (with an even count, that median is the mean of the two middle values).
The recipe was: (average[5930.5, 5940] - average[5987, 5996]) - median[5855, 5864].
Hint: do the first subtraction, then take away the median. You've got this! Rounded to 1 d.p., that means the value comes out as -7.7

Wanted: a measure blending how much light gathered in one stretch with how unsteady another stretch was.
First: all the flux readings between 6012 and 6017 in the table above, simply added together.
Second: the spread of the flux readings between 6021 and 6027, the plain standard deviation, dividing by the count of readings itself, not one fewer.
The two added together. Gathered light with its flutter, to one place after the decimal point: 30.3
